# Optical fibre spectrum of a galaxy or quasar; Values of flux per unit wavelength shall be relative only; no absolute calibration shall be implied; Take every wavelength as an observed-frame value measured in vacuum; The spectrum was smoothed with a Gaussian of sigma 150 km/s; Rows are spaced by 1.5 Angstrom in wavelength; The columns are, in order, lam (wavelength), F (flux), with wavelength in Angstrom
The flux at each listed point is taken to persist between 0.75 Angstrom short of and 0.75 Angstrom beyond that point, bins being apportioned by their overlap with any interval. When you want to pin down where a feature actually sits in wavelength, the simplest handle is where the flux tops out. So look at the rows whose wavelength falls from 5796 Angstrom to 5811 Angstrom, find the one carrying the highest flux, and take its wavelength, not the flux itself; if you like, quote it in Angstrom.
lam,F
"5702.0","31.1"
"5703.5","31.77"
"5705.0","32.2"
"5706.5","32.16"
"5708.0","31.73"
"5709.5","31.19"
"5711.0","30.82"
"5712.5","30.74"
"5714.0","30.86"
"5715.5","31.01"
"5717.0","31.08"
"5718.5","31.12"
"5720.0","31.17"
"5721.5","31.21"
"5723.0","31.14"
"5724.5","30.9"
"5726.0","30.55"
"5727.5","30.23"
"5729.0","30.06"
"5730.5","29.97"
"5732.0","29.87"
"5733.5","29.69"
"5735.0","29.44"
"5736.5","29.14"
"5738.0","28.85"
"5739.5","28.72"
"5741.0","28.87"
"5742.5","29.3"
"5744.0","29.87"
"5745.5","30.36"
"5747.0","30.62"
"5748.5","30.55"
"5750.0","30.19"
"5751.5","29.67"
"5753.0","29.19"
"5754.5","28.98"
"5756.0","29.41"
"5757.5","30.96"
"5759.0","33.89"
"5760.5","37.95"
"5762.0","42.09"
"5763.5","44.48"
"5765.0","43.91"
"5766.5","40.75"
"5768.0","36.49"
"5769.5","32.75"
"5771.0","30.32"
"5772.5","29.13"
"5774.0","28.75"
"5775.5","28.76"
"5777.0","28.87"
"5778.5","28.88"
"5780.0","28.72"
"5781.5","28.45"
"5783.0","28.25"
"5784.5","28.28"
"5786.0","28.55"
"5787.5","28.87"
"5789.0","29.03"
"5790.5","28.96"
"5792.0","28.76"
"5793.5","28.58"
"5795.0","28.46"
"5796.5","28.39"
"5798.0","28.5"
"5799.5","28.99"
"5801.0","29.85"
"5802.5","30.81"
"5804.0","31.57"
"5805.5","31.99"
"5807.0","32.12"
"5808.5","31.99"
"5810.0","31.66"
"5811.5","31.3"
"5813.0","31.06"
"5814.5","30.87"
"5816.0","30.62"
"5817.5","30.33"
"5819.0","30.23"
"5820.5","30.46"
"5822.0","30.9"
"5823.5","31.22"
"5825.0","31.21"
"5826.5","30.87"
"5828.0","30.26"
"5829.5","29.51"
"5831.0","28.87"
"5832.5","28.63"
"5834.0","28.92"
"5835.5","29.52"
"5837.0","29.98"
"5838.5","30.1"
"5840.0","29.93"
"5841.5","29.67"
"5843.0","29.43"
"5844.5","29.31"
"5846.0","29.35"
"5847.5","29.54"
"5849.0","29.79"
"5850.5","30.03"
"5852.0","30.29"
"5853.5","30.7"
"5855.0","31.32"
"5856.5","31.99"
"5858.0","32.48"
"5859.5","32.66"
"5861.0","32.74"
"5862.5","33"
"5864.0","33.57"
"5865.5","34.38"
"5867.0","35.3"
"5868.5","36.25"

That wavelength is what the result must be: 5807.0 Angstrom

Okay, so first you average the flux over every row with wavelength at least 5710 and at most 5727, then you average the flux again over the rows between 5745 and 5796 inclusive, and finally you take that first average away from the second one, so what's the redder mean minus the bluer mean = 0.6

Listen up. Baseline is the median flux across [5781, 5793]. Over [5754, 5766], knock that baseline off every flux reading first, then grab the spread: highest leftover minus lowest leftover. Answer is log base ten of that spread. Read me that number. 1.2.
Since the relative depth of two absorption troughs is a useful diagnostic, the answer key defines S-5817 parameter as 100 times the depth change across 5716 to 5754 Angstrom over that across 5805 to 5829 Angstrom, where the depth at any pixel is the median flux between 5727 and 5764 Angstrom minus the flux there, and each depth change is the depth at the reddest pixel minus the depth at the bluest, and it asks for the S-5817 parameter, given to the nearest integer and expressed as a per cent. 109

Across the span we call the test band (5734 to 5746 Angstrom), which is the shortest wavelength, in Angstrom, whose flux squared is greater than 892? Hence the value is 5744.0 Angstrom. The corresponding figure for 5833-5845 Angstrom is 5837.0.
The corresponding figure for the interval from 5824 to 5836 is 5825.0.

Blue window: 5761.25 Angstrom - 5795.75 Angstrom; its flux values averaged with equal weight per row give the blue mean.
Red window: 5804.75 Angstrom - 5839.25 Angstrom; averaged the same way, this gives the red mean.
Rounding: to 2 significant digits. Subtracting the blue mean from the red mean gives -1.2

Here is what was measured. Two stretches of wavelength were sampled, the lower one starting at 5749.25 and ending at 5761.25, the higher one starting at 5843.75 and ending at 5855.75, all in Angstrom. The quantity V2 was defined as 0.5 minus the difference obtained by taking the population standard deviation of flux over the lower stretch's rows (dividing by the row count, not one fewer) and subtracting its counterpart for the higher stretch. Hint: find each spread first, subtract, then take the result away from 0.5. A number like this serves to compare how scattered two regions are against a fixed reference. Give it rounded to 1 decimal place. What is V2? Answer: -1.8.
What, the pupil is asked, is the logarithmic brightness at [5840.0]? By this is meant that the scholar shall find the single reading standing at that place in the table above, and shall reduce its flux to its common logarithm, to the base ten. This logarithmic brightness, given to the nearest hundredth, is 1.48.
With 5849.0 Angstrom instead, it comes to 1.47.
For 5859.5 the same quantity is 1.51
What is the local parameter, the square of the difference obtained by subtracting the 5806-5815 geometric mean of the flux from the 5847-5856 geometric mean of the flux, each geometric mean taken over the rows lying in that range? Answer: 1.5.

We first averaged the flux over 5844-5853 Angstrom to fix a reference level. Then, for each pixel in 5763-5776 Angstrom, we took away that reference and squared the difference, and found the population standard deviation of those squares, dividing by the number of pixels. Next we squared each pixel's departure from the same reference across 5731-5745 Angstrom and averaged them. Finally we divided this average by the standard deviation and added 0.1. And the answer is 0.1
